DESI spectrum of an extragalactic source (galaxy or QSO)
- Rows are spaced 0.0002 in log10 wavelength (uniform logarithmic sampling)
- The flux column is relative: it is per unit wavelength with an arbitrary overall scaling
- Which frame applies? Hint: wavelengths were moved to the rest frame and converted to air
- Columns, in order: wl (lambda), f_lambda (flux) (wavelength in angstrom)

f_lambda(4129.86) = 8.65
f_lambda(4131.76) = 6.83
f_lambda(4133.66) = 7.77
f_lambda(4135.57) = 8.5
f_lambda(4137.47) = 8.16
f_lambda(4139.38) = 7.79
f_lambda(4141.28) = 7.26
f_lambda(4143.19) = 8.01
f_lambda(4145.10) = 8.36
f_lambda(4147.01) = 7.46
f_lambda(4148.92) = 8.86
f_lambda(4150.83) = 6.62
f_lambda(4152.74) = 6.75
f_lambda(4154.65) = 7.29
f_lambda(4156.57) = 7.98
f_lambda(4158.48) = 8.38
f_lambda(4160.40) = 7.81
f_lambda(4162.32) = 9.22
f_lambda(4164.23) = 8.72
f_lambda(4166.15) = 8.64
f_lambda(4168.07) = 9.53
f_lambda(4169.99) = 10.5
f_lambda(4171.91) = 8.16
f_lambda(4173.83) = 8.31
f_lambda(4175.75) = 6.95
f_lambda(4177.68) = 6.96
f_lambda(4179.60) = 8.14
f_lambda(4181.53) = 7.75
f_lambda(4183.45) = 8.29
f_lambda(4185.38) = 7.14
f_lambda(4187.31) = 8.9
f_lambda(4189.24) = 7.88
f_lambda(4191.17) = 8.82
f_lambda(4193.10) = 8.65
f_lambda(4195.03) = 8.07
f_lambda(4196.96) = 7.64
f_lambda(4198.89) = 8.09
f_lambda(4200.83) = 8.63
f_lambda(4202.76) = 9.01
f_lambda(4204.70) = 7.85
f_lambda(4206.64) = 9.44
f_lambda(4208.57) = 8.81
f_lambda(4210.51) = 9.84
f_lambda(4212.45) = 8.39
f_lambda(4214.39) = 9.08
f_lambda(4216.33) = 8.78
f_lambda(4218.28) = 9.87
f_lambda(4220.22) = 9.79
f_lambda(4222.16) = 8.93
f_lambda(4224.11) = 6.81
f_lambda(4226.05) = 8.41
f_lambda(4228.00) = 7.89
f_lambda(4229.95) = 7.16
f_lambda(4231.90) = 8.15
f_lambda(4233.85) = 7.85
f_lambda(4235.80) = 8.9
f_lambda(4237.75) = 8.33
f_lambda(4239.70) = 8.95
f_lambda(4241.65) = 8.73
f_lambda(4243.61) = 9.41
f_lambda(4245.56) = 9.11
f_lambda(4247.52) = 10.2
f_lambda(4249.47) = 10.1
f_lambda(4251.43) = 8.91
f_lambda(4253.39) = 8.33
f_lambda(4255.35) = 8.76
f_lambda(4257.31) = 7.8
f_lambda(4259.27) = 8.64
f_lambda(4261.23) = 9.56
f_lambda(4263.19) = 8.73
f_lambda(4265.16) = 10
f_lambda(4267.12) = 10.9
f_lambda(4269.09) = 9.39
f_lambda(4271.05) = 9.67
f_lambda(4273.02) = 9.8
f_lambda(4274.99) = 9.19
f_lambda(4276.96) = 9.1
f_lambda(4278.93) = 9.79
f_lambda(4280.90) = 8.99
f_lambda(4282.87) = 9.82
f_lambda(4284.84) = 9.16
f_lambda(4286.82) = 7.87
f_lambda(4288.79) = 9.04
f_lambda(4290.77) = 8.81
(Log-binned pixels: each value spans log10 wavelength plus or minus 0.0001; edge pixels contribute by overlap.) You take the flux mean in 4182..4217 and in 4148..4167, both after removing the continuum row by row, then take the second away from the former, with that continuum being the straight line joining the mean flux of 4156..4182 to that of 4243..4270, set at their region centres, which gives 0.05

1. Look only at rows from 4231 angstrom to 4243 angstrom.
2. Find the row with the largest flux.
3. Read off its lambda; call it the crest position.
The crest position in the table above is 4239.70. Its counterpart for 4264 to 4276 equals 4267.12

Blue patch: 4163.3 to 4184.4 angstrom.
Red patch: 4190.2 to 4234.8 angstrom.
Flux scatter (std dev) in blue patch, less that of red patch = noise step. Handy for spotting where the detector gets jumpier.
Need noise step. 0.2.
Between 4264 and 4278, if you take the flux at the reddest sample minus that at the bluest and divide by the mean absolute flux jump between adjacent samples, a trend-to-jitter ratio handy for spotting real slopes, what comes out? -1.5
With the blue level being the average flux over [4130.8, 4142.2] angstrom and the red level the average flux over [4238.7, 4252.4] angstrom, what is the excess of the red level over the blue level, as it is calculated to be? 1.6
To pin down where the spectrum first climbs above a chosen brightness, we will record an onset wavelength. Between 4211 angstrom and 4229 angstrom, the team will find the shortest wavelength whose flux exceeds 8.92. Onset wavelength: 4214.39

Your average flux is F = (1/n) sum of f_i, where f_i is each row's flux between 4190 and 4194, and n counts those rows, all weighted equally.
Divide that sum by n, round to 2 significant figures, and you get 8.7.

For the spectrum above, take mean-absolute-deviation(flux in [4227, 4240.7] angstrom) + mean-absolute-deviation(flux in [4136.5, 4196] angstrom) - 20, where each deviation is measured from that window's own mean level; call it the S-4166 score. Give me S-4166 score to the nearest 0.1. -18.9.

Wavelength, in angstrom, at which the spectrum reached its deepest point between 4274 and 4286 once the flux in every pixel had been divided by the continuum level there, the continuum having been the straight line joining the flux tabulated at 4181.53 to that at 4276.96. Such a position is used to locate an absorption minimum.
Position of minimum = 4280.90 angstrom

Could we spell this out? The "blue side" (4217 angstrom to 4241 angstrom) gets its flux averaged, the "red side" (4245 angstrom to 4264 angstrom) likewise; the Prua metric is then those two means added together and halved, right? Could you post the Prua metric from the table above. 8.72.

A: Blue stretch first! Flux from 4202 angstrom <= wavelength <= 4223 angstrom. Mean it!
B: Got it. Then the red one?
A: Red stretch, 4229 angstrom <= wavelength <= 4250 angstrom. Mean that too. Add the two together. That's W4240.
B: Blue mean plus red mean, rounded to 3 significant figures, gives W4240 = 17.9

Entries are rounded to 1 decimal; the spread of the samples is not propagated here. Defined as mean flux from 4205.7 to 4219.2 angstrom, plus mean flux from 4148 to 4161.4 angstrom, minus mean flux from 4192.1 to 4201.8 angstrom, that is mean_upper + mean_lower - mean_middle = 8.6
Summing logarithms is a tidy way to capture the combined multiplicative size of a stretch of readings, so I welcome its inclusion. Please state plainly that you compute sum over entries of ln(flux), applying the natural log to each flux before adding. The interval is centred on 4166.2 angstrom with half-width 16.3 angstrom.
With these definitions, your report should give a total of 35.4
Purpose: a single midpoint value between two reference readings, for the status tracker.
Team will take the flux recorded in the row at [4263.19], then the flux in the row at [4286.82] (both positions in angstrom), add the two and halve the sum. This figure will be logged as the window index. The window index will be 8.3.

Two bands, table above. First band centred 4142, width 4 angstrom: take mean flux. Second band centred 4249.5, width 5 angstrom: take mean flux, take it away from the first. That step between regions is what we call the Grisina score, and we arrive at -2.1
